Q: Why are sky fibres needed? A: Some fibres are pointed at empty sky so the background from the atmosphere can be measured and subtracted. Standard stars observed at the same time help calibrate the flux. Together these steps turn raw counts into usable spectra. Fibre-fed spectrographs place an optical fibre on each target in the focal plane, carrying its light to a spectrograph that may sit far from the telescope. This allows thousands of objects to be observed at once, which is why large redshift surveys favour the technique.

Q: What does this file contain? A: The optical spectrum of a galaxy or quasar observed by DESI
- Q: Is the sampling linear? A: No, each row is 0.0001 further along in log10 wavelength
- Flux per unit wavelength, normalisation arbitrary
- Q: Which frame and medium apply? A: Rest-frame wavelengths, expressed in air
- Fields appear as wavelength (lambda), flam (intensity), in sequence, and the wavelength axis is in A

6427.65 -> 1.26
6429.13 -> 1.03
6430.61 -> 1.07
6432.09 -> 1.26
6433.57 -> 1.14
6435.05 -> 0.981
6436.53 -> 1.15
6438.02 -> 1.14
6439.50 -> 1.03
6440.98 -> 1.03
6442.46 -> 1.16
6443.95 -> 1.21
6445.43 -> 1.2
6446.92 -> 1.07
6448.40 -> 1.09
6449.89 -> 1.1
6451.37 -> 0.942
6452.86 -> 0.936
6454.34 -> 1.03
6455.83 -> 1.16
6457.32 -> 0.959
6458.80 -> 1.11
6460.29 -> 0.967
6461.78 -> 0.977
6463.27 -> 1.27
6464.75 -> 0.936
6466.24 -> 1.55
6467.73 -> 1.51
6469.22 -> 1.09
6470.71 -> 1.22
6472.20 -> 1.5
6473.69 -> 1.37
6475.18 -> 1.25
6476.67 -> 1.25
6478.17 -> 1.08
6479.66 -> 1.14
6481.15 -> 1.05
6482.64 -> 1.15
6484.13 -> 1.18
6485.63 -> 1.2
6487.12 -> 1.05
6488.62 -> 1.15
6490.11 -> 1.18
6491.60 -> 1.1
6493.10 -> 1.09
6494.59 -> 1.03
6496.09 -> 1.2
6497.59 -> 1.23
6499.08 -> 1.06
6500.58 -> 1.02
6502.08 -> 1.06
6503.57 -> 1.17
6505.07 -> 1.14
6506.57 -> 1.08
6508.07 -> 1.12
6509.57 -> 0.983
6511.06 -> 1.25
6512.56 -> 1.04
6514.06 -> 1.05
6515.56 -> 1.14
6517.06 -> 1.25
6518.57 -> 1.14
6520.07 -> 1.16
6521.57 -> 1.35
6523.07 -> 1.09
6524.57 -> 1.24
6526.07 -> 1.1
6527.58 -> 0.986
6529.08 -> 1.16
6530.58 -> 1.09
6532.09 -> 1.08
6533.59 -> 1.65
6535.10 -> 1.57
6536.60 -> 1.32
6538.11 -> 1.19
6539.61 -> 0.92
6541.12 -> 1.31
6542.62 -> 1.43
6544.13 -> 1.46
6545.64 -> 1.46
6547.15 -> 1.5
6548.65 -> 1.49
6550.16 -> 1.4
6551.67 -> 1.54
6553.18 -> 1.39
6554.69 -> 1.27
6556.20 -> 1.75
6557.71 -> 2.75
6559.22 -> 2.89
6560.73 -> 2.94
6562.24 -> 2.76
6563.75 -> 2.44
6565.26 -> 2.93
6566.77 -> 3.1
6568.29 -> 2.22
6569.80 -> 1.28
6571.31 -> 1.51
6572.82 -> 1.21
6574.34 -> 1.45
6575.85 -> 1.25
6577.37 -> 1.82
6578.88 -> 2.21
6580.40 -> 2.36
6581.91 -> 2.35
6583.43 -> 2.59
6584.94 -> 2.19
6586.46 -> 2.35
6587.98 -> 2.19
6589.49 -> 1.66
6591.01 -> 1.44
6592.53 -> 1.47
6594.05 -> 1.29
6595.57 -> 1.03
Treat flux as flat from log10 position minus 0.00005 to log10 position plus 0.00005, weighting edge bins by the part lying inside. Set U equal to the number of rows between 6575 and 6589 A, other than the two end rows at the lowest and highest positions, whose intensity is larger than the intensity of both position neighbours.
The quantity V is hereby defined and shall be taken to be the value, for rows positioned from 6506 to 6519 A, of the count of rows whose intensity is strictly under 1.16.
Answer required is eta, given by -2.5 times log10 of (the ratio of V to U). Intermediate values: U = 3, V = 7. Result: -0.9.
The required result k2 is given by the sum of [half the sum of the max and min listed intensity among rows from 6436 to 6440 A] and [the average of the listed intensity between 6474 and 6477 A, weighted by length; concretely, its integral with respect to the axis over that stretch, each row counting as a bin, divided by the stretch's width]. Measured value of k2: 2.4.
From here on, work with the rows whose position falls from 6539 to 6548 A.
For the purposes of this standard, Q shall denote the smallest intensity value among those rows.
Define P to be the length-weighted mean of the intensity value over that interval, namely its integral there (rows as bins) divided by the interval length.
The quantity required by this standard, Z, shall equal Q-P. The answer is -0.44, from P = 1.36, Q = 0.92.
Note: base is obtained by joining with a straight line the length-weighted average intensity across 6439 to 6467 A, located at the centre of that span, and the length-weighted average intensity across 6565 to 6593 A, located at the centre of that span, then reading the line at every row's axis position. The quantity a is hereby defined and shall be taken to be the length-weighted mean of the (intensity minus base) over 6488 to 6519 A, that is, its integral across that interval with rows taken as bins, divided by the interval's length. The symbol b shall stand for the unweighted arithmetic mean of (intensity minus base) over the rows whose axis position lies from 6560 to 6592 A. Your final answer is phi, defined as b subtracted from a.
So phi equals -0.5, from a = -0.32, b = 0.16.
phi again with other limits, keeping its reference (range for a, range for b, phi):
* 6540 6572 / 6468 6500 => 0.3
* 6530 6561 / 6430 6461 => -0.2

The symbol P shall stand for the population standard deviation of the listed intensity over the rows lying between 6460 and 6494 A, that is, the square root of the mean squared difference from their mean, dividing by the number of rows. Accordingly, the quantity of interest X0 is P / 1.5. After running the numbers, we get 0.11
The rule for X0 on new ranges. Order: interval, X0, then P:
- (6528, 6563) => 0.39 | 0.59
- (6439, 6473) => 0.12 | 0.18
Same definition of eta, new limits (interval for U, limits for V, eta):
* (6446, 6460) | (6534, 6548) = 0.8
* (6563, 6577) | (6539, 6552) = 1.2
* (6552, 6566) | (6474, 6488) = -1.7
